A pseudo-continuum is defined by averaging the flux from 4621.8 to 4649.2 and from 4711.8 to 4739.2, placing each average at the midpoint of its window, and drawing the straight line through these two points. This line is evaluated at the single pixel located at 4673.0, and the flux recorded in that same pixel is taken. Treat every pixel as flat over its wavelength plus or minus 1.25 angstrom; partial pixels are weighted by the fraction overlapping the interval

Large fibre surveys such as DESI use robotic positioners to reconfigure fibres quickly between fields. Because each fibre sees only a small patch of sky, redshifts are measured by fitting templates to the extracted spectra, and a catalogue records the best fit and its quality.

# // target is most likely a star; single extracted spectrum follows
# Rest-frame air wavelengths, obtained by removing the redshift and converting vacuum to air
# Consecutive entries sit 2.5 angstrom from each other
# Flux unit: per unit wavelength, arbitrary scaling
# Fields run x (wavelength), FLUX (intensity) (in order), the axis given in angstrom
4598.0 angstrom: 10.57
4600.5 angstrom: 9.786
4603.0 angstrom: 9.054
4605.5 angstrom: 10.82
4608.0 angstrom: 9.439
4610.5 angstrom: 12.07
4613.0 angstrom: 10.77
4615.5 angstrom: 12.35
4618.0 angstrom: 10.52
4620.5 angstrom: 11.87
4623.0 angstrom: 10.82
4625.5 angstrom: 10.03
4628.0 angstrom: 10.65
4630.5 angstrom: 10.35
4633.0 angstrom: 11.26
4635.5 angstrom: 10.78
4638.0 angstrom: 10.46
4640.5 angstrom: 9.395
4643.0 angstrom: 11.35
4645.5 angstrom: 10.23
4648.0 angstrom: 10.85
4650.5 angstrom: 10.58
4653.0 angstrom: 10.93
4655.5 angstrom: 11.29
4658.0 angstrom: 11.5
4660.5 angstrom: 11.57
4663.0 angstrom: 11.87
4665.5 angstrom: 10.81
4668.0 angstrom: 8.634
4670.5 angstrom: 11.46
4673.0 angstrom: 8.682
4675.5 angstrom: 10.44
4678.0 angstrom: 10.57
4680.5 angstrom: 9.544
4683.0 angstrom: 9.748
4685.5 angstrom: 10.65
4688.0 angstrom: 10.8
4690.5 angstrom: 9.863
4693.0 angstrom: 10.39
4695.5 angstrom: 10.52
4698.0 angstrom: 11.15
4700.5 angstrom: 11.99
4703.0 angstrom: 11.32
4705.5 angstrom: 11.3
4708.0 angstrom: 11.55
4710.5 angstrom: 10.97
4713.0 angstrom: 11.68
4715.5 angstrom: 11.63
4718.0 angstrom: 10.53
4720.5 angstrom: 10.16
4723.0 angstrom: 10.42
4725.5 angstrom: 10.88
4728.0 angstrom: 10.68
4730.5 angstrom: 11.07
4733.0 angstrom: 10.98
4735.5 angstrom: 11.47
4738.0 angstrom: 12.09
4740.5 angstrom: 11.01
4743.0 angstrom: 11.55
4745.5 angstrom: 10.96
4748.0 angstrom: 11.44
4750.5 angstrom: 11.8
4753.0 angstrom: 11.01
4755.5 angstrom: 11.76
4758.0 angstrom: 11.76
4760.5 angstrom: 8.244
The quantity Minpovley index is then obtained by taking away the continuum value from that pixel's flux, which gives -2.1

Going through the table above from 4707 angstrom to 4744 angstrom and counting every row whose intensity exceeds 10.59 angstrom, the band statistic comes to 12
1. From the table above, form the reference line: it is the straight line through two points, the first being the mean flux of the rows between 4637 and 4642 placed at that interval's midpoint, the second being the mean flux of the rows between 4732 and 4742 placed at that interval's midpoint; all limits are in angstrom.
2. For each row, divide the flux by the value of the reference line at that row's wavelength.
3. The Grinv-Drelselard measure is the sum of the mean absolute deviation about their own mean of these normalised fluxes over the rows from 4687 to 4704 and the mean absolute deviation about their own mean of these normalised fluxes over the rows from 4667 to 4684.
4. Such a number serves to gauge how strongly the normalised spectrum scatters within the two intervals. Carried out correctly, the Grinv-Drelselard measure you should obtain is 0.12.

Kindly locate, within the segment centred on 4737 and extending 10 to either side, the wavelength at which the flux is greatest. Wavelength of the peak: 4738.0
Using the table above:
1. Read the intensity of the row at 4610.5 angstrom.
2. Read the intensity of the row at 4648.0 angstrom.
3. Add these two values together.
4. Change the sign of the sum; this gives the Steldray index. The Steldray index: -22.9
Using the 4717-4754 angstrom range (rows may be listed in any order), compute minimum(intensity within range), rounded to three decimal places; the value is 10.160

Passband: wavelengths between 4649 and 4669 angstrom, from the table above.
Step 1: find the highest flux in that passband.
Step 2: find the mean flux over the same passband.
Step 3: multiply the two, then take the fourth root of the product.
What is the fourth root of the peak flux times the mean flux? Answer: 3.37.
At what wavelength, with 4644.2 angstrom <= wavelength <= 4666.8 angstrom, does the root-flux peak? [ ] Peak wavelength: 4663.0 angstrom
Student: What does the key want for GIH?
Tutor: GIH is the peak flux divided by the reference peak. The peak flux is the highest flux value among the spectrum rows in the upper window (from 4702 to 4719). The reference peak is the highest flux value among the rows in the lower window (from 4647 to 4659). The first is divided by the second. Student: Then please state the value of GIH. 1.02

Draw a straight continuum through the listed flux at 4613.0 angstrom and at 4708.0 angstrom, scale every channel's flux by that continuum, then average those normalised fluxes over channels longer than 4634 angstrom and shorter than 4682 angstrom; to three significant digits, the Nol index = 0.950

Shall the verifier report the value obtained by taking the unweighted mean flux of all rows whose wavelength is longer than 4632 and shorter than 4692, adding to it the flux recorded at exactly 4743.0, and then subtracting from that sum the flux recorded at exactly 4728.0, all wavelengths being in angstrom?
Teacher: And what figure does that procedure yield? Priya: 11.4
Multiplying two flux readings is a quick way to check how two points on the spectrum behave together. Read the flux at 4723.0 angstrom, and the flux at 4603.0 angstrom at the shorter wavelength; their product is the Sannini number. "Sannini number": 94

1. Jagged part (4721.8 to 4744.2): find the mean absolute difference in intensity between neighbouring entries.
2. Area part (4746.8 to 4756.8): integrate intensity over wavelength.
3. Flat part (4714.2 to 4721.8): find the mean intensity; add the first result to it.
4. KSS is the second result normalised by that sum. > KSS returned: 10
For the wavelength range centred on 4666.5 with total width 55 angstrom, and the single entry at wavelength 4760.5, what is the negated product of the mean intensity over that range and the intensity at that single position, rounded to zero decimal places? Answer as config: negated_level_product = -87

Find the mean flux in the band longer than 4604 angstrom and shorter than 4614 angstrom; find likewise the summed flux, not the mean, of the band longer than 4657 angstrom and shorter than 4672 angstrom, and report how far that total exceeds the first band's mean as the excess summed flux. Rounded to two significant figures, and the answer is 55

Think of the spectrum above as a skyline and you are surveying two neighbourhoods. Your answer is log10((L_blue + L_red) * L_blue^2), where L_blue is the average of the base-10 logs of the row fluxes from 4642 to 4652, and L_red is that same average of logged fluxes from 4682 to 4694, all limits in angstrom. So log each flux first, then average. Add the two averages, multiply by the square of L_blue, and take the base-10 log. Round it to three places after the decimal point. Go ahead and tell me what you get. 0.337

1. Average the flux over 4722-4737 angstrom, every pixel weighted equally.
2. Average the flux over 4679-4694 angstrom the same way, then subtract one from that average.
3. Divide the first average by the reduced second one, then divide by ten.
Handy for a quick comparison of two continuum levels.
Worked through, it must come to 0.119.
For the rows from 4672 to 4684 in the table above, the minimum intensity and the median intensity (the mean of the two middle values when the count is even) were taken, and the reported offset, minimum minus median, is -1.07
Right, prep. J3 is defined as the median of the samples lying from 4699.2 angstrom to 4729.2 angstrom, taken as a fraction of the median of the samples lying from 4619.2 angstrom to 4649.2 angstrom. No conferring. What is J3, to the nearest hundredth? 1.04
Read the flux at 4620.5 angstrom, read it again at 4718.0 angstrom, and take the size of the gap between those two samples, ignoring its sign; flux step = 1.3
